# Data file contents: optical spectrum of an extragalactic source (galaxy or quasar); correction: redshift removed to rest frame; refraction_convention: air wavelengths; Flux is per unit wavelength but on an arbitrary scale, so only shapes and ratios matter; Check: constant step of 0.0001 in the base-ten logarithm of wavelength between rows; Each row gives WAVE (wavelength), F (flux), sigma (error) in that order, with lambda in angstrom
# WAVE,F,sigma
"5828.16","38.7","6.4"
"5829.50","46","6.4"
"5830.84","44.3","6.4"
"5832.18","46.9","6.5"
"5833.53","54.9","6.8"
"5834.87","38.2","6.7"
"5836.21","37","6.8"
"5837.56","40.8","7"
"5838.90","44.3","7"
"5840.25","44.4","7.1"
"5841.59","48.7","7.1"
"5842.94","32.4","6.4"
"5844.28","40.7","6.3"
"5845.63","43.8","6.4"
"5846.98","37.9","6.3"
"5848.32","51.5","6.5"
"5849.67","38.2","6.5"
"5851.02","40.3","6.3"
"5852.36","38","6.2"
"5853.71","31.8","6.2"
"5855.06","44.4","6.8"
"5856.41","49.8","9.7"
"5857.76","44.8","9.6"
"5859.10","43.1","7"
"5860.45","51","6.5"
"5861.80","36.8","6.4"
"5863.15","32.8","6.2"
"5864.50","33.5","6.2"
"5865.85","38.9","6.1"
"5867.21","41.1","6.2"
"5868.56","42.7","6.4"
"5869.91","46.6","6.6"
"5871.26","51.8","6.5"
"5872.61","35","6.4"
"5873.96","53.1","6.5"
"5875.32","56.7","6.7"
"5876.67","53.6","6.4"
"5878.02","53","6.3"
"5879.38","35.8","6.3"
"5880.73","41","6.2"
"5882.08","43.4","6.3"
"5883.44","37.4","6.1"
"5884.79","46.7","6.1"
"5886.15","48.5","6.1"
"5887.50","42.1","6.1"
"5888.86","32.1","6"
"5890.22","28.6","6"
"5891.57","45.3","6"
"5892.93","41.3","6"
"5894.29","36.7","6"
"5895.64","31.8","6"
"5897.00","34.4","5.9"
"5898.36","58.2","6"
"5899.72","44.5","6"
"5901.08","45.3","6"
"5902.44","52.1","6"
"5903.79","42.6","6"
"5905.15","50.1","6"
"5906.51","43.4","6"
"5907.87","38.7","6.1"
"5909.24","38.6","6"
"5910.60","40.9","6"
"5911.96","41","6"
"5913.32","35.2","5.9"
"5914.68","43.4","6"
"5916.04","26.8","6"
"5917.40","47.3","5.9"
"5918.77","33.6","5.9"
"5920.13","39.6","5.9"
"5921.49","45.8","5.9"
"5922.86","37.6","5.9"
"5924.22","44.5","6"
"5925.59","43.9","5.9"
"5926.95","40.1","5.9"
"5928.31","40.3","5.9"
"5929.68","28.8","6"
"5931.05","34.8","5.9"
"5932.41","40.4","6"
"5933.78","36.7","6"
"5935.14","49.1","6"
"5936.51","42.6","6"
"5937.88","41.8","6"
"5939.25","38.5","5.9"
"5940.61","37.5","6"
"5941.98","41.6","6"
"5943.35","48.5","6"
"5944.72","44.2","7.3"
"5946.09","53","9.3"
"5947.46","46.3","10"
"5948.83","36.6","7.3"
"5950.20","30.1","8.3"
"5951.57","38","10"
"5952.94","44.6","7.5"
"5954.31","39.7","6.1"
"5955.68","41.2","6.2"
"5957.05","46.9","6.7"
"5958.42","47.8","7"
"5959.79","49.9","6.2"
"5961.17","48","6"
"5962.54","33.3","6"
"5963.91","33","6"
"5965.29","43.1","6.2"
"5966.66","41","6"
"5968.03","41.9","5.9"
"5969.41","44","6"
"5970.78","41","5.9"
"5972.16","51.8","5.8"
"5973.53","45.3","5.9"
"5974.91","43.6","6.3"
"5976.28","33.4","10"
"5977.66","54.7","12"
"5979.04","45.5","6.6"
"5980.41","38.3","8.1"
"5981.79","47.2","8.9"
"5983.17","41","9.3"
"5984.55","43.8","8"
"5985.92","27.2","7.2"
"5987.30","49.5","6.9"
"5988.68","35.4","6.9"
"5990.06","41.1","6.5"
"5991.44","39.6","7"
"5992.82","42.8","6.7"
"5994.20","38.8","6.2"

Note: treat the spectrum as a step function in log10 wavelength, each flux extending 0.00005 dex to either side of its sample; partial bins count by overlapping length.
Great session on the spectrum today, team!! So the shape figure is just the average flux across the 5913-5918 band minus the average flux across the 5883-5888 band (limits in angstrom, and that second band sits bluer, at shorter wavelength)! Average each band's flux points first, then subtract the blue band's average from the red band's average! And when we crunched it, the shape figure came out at -6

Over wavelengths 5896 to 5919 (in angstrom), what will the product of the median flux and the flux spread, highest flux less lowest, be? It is 1338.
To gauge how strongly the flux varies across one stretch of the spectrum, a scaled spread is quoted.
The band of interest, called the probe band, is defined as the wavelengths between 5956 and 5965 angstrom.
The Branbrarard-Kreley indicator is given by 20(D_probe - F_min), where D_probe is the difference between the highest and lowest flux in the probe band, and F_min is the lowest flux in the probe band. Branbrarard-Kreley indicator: -322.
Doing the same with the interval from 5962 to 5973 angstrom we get -284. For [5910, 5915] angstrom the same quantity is -540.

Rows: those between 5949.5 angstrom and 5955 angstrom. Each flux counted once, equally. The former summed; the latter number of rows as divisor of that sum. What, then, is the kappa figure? 38.1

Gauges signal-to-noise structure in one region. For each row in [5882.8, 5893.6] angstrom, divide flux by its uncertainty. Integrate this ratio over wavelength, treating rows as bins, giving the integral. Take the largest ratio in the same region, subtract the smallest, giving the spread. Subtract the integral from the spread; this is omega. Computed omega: -69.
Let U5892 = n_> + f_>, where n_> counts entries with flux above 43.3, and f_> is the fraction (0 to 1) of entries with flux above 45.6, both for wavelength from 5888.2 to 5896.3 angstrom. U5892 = 1.0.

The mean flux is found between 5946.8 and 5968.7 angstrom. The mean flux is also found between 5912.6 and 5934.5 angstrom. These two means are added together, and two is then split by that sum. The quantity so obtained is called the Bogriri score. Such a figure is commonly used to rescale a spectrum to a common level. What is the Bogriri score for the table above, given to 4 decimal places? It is 0.0250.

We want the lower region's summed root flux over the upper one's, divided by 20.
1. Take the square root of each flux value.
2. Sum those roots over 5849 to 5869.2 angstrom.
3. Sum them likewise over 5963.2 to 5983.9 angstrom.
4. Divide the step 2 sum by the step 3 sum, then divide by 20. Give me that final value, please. 0.0485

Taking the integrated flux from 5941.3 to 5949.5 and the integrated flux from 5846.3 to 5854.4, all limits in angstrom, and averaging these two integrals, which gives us 345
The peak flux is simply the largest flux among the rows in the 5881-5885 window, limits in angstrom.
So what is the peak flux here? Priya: 46.7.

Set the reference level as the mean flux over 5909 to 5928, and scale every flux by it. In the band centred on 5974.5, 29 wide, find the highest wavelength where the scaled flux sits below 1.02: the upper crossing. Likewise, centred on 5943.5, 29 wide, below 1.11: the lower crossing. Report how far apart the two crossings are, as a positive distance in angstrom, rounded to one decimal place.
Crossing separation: 33.0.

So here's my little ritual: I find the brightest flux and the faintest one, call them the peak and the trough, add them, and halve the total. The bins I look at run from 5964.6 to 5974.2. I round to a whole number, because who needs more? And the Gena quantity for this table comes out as 46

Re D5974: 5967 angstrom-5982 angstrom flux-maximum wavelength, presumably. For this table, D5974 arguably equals 5977.66 angstrom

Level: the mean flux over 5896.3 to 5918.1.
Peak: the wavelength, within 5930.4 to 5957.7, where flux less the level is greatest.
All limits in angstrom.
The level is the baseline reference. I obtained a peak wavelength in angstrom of 5946.09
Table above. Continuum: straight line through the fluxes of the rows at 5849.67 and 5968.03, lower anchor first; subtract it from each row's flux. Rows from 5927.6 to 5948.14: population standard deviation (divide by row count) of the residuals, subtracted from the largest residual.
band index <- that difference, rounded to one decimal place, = 6.0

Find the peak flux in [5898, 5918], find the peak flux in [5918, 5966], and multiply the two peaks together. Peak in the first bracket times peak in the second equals 3085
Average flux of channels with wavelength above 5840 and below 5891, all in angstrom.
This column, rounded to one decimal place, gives 42.4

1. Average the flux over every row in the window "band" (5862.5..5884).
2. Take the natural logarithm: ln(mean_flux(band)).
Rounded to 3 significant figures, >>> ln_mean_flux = 3.77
